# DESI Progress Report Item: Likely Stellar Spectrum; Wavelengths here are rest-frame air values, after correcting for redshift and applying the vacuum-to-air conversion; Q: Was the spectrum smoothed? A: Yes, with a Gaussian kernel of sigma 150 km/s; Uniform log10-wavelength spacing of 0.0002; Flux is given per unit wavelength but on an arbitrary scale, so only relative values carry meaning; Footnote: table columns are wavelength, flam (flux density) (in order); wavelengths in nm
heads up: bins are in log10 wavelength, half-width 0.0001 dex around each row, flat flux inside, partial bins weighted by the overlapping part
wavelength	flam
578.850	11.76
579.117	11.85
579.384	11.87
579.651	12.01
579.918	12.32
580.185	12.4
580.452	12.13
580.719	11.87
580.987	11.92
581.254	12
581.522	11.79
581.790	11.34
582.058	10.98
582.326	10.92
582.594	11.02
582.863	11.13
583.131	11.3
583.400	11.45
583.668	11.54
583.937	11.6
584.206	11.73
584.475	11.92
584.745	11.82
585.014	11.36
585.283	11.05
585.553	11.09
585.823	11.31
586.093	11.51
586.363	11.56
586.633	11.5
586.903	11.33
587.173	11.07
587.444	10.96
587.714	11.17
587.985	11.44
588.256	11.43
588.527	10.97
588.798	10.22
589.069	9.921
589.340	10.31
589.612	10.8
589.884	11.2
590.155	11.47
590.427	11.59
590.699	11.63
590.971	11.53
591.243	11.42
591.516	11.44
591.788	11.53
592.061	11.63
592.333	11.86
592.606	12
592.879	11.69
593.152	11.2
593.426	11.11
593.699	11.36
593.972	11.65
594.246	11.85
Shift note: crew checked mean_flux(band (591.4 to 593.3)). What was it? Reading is 11.6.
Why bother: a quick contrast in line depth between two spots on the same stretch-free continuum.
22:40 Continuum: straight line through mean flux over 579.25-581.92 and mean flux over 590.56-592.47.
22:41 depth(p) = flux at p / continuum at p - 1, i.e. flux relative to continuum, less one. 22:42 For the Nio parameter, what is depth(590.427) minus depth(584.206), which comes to 0.007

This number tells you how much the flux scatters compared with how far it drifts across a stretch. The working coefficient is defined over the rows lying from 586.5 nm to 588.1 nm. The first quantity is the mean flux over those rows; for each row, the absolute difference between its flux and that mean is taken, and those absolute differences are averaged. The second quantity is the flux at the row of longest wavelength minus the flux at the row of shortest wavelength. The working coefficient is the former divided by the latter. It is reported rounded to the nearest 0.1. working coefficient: -3.0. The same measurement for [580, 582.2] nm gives -0.2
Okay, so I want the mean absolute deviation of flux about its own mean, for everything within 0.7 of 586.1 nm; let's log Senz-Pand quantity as 0.155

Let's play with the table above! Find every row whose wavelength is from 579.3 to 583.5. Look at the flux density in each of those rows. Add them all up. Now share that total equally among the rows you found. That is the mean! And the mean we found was 11.65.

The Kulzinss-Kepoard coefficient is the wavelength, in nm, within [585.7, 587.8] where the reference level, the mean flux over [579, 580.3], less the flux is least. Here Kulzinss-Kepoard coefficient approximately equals 586.363 nm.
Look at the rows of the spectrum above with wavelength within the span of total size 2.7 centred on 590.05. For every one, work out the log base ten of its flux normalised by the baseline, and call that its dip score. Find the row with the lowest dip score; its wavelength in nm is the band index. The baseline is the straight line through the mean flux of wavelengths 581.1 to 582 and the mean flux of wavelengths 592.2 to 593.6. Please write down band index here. 589.069 nm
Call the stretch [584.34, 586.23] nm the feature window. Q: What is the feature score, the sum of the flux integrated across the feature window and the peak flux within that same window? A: 33.5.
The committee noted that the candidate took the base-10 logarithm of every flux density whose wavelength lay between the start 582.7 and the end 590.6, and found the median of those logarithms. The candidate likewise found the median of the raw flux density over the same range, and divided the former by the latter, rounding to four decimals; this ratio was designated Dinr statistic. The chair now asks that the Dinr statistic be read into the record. 0.0930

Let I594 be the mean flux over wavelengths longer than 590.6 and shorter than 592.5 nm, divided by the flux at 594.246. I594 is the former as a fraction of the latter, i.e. 0.98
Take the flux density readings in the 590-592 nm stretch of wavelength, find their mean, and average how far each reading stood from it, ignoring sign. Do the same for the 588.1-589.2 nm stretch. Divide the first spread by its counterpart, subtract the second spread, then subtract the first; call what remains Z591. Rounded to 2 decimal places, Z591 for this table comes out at -0.52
